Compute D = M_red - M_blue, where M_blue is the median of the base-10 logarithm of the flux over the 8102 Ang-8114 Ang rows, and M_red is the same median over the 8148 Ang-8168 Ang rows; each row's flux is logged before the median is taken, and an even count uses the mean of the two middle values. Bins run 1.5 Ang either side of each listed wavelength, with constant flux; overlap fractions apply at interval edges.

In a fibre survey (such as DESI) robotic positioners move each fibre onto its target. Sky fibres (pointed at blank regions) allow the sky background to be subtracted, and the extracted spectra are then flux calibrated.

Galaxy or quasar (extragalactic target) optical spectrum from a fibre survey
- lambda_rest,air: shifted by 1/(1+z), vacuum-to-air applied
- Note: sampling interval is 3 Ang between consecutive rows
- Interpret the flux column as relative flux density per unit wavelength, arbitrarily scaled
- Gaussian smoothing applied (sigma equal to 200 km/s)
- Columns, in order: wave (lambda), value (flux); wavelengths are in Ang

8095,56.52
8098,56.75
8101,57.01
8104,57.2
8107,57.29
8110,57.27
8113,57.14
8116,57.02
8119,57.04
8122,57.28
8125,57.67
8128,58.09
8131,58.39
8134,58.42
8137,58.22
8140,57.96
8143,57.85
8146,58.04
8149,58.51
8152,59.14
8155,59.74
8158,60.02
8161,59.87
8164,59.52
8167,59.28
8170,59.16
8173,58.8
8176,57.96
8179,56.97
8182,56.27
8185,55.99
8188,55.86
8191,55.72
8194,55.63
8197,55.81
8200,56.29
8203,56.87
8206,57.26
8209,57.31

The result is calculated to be 0.017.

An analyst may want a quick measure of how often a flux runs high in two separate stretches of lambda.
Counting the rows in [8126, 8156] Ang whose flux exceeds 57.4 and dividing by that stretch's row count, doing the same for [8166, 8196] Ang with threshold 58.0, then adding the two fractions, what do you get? 1.30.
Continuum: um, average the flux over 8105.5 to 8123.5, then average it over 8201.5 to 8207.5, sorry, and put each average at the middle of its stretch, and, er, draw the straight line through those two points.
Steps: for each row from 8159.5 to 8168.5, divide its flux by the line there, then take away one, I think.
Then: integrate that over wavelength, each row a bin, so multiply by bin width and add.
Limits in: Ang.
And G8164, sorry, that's 0.38 Ang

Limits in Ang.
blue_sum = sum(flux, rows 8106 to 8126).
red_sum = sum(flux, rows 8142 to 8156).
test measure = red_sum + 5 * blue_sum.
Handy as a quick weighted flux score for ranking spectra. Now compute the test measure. 2297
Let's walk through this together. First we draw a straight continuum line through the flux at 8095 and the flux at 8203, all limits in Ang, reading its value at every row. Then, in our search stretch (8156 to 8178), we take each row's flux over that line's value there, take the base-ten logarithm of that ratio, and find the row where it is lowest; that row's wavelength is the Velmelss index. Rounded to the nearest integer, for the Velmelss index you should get 8176 Ang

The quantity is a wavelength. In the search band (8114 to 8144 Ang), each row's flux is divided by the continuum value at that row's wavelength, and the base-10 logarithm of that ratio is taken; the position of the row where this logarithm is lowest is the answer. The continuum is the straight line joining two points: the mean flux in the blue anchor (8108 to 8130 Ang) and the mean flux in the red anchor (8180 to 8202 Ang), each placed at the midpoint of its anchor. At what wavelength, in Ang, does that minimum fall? 8116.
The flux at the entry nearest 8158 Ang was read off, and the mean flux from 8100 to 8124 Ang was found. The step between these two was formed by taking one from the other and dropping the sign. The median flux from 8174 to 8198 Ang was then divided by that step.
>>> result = 20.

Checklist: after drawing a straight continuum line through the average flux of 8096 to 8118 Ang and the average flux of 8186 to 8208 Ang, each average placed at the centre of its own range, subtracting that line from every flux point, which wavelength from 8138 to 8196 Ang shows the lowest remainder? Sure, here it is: 8194 Ang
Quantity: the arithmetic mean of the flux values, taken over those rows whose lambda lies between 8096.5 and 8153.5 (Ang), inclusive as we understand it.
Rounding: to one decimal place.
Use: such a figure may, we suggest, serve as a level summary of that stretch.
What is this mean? 57.7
